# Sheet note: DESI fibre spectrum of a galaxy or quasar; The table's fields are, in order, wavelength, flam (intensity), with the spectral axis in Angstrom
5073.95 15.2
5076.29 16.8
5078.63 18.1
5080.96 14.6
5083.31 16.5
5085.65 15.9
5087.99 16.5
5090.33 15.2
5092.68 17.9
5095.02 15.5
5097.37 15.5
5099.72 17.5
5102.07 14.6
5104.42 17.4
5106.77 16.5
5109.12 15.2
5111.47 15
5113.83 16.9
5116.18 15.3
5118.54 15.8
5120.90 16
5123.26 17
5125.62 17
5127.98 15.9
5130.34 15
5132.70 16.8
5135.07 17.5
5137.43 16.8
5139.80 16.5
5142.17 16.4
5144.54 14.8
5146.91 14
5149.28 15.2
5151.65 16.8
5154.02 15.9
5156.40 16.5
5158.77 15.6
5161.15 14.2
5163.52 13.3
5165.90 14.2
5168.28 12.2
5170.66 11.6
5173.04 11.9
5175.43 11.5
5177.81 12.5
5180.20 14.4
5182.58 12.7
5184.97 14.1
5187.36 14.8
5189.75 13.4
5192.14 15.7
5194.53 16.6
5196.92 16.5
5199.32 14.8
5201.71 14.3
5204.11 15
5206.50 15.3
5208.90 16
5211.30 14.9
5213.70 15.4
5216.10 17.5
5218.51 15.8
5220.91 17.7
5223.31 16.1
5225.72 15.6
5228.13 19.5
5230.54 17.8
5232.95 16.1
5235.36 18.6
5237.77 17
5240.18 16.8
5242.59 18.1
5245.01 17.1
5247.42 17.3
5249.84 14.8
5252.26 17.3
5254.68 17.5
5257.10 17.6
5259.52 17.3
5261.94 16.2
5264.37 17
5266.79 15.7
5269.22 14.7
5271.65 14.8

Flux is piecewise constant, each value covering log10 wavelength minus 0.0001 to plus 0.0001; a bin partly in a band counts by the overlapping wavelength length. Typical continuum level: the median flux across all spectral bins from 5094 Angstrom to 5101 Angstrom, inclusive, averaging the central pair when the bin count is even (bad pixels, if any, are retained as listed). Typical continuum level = 15.5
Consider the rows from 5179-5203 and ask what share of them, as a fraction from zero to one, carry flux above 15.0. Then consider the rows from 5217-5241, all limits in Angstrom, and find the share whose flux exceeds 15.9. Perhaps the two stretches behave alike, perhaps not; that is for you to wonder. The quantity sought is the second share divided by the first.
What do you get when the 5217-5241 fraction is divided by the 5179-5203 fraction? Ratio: 2.7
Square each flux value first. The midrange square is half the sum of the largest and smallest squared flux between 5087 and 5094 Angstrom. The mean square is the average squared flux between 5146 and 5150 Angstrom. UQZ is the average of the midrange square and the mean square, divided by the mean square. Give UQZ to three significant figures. 1.15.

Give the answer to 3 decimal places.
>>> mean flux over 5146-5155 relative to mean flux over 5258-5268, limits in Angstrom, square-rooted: 0.967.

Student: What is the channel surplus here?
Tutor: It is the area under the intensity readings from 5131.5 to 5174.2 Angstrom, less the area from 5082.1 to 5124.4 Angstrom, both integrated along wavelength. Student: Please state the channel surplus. -41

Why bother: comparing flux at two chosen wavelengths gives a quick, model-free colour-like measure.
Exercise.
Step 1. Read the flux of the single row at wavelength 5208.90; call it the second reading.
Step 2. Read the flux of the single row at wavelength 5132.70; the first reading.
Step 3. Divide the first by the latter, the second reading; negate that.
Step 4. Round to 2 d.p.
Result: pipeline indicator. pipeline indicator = -1.05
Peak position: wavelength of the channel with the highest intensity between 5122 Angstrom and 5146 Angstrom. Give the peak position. 5135.07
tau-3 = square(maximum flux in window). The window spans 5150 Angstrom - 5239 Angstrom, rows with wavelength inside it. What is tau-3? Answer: 380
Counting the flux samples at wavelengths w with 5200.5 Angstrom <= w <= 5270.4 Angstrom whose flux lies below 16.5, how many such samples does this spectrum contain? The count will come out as 14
